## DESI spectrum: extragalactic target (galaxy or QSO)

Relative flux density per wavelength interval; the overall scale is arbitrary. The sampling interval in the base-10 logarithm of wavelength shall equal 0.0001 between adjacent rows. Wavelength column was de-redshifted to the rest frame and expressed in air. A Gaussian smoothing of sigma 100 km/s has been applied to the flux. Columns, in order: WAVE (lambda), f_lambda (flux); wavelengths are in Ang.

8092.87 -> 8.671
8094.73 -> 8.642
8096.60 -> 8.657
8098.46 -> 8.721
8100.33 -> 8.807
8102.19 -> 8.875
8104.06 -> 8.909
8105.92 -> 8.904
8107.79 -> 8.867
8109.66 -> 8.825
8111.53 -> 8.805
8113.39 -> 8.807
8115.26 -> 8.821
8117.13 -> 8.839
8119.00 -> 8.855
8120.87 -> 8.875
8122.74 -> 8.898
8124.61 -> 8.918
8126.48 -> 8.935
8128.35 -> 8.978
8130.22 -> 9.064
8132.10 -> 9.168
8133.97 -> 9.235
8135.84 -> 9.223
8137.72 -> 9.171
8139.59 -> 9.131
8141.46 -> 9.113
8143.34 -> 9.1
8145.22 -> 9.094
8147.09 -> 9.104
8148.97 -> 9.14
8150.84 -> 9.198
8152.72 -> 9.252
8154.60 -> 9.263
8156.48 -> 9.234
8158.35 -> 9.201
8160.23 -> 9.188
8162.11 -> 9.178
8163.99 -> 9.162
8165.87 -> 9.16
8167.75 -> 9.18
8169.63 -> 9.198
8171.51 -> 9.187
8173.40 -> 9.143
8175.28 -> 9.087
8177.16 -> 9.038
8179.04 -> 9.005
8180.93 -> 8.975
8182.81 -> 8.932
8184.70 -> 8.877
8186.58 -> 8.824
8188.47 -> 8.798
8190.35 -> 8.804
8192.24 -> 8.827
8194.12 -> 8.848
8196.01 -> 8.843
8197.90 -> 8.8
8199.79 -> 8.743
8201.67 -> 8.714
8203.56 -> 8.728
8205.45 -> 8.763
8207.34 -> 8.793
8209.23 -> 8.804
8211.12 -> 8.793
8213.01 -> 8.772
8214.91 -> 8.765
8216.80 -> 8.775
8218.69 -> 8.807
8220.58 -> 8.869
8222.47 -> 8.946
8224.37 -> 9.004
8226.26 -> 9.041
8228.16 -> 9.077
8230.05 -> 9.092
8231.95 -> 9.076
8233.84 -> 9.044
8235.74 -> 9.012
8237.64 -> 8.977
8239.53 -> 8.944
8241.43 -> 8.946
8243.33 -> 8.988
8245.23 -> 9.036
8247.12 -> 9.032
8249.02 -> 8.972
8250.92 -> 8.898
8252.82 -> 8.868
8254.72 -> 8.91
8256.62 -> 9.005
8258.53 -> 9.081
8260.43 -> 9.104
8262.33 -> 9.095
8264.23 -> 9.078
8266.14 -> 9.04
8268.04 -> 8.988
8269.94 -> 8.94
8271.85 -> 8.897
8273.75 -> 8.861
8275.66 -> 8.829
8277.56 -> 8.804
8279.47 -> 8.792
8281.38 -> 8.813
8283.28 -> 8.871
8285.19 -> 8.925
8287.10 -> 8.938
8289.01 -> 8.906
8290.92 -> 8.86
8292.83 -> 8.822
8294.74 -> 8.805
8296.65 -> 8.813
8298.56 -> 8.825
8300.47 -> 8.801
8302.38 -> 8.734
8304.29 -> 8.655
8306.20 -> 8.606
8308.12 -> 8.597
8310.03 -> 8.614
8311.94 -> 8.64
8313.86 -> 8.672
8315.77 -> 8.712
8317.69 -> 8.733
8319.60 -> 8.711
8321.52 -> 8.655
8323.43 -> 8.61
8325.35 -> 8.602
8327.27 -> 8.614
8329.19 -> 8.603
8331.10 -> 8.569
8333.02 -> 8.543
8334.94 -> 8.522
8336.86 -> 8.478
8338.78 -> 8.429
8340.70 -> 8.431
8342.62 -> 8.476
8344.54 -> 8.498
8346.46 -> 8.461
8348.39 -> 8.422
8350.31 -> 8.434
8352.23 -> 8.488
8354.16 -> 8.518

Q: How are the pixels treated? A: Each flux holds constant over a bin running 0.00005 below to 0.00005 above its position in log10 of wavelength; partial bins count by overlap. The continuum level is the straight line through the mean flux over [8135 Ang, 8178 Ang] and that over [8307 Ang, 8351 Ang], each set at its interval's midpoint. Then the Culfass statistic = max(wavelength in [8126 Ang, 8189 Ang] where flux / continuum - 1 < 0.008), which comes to 8188.47 Ang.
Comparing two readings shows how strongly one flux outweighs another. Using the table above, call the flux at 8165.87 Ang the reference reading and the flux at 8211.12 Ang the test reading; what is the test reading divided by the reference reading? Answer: 0.96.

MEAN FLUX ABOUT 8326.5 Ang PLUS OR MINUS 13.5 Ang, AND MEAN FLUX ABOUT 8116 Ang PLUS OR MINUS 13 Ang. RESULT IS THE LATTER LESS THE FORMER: 0.27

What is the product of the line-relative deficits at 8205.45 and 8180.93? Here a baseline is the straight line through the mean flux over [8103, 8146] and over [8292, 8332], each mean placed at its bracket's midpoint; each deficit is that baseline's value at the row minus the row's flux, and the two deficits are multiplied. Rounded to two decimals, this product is -0.01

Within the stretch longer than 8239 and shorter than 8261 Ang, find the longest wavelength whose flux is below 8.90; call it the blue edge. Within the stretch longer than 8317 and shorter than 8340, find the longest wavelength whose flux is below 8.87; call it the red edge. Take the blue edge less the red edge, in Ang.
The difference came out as -86.0 Ang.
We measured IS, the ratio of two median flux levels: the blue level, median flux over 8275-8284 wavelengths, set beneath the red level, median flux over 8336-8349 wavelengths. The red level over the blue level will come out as 0.96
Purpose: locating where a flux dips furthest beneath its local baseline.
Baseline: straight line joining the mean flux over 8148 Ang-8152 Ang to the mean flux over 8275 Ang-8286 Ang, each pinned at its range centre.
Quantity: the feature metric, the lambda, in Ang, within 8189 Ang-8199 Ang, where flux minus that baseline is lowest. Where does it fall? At 8190.35 Ang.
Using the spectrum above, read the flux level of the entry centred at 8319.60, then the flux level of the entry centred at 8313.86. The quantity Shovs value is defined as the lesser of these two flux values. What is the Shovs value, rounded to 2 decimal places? 8.67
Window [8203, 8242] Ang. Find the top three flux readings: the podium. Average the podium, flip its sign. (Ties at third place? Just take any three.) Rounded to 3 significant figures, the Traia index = -9.08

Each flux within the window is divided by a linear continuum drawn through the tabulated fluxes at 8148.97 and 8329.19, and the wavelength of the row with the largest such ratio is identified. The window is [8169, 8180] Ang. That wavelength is 8169.63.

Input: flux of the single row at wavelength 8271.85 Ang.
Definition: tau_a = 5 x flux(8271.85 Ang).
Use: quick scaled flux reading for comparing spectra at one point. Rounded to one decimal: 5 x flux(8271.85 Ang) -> 44.5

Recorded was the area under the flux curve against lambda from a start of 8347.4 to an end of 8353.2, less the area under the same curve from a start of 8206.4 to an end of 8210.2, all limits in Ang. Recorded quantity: 15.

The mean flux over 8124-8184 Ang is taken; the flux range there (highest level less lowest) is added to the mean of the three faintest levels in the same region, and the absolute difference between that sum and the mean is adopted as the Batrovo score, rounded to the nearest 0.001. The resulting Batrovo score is 0.150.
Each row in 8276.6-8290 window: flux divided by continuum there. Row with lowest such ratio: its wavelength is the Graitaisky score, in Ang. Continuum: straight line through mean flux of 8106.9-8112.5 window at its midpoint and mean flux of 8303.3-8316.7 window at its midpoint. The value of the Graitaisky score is 8279.47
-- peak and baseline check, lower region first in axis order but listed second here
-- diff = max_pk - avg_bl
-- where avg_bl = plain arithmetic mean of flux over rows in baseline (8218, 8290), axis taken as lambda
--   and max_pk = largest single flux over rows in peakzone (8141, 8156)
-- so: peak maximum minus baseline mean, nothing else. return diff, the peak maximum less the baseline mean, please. 0.30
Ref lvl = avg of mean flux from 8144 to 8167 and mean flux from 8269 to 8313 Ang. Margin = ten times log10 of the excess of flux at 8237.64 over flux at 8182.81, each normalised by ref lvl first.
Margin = -23.0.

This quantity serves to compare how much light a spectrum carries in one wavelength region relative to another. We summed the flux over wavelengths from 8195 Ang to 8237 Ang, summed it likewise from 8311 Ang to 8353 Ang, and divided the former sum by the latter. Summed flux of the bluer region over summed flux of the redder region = 1.04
